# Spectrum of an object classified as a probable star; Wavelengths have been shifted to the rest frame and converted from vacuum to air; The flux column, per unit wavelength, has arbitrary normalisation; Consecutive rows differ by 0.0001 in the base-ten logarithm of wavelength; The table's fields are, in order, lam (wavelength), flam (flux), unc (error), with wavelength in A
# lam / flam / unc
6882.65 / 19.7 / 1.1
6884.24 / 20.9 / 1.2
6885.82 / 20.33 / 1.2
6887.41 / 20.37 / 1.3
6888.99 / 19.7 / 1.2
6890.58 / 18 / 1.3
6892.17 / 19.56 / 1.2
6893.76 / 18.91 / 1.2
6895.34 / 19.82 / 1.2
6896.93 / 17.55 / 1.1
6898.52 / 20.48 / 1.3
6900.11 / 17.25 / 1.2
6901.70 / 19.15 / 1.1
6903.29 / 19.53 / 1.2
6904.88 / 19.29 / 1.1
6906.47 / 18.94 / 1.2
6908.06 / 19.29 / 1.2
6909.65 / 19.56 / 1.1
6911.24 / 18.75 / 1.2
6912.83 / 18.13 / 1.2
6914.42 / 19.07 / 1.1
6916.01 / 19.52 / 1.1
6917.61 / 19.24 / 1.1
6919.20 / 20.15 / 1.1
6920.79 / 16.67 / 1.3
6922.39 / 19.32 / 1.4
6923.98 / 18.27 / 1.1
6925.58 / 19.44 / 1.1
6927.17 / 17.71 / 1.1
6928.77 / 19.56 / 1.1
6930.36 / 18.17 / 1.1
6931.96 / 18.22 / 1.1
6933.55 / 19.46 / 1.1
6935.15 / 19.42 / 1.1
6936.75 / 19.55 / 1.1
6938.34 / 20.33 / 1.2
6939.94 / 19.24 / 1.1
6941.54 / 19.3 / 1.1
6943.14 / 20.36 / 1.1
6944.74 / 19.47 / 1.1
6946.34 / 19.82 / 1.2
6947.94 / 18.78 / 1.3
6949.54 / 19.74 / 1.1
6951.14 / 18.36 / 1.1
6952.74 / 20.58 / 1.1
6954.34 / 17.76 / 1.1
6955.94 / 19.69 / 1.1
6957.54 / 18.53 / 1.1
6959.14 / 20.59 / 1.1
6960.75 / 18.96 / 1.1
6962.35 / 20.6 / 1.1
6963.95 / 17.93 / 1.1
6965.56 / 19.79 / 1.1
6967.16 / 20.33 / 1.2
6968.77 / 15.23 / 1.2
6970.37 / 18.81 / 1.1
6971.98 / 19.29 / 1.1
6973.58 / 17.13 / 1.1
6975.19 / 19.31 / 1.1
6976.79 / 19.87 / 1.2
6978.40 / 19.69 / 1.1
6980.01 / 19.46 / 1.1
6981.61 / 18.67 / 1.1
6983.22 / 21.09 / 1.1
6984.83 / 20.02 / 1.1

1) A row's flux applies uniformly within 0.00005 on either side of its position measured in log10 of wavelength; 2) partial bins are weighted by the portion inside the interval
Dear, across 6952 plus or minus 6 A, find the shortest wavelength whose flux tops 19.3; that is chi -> 6946.34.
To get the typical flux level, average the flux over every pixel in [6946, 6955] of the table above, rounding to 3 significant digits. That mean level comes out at 19.2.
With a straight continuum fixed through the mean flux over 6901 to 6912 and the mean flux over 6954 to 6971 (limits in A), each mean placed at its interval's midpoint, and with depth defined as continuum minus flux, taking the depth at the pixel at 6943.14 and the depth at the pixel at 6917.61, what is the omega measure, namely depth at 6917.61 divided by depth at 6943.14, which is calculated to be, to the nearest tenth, 0.1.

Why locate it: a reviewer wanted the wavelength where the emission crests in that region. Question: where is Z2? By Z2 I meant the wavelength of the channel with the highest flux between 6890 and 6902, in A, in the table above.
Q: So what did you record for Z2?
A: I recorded 6898.52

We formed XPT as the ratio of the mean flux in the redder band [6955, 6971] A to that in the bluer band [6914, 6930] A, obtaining 1.01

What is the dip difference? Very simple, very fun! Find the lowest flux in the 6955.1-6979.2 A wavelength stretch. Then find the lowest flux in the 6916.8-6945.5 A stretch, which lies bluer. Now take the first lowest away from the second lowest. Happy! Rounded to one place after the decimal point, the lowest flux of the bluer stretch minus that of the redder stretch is 1.4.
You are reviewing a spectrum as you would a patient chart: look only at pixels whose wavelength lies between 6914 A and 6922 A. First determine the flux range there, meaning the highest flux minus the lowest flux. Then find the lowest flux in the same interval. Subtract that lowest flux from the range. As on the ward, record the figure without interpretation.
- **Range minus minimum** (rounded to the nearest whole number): -13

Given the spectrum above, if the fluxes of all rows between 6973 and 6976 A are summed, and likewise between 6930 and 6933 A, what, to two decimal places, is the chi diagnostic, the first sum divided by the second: 1.00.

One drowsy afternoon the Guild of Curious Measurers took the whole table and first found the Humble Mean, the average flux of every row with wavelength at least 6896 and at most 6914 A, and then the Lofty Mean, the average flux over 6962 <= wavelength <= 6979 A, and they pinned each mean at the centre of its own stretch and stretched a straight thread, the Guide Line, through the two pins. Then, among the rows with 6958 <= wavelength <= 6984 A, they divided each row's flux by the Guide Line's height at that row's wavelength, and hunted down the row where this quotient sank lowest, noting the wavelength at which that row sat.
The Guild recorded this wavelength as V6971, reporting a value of 6968.77 A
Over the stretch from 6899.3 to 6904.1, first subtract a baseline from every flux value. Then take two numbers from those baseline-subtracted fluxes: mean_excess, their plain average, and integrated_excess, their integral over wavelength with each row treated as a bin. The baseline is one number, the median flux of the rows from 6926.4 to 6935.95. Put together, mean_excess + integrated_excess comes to -1.0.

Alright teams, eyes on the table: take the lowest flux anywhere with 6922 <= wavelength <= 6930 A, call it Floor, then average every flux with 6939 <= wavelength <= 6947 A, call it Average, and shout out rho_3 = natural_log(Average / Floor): 0.103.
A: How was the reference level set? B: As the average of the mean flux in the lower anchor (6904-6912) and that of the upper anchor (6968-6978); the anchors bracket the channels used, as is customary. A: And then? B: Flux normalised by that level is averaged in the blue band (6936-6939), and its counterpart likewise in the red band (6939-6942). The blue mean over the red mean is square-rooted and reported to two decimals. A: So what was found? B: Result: 1.02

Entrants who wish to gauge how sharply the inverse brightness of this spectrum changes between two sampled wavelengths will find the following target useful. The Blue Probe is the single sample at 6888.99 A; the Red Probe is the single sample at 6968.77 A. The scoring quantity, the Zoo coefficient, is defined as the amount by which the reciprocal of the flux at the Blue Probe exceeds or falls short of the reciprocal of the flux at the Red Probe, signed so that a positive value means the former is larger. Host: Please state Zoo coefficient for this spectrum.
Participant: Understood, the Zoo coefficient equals -0.015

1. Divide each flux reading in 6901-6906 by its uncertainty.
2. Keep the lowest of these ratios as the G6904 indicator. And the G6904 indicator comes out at 16.3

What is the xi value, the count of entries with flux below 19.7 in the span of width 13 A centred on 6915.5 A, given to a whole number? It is 7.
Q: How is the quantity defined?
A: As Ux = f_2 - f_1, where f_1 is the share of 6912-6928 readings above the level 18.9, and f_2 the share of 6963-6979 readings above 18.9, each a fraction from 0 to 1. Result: 0.00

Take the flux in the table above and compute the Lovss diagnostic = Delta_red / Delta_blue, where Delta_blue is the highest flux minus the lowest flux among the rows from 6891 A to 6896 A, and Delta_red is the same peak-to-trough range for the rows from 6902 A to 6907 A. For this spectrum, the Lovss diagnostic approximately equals 0.6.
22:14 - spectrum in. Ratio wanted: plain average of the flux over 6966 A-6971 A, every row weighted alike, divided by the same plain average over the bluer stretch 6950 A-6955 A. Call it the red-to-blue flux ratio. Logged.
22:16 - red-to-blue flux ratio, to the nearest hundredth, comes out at 0.96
